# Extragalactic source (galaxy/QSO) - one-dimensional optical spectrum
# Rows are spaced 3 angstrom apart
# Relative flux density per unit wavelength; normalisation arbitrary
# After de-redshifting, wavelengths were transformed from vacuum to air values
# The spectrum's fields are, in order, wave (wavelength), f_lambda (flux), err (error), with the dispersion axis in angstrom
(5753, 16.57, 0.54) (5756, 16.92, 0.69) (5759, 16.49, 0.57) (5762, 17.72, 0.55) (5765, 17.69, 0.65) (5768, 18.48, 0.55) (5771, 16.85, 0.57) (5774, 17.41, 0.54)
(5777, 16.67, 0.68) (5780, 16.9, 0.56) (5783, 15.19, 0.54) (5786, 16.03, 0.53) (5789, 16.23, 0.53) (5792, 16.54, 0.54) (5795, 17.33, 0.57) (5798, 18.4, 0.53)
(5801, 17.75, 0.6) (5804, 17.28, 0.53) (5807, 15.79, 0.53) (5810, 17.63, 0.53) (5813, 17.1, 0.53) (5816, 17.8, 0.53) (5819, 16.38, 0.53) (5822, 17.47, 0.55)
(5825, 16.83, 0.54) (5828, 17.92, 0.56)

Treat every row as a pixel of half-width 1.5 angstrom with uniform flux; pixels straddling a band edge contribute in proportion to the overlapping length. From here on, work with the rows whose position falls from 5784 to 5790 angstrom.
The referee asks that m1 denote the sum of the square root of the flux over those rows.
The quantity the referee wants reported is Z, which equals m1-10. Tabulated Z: -2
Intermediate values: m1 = 8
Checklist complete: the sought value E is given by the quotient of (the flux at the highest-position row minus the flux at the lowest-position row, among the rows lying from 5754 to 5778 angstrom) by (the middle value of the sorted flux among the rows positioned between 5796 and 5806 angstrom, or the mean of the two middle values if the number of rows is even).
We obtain -0.014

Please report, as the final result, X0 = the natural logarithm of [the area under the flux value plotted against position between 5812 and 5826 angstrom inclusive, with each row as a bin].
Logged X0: 5.48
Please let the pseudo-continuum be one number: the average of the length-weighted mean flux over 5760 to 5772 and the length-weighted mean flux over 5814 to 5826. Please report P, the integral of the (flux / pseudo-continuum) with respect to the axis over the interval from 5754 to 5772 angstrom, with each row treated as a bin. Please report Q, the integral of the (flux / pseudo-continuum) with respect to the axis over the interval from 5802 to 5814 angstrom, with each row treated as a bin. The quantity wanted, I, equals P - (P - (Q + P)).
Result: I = 29.7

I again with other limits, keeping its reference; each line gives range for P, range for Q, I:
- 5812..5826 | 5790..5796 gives 19.6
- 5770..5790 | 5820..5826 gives 24.8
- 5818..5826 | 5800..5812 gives 19.6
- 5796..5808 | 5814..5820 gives 17.9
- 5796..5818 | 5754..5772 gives 39.9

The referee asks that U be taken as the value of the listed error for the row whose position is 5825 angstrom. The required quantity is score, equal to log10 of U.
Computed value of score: -0.268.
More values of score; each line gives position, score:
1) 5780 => -0.252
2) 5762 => -0.260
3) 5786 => -0.276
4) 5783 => -0.268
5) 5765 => -0.187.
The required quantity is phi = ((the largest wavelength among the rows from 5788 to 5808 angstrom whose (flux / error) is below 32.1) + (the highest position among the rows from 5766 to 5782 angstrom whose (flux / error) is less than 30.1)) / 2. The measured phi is 5792.0 angstrom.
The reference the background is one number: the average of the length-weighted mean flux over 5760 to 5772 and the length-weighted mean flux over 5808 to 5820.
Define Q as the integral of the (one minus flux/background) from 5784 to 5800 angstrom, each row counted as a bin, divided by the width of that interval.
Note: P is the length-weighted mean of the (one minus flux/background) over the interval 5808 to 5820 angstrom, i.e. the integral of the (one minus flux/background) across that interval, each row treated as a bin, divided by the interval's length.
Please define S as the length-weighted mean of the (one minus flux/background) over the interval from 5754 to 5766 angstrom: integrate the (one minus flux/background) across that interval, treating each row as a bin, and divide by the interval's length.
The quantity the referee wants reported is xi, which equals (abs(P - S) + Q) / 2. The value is 0.017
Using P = 0.013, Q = 0.032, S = 0.016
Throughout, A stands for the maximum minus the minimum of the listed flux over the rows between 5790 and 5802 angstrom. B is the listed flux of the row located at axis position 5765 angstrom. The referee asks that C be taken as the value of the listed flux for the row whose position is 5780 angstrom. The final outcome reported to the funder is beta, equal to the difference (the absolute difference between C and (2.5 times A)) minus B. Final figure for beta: -5.4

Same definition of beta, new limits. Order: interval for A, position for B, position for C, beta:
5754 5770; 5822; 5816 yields -4.6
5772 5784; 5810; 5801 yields -5.4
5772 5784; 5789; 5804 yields -4.5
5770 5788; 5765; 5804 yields -6.0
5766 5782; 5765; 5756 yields -5.3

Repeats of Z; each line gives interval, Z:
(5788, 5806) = 15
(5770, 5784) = 10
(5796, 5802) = -1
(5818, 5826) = 2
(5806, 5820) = 11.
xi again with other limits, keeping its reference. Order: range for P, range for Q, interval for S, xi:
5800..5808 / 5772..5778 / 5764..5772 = 0.033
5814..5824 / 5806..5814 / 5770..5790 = 0.037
